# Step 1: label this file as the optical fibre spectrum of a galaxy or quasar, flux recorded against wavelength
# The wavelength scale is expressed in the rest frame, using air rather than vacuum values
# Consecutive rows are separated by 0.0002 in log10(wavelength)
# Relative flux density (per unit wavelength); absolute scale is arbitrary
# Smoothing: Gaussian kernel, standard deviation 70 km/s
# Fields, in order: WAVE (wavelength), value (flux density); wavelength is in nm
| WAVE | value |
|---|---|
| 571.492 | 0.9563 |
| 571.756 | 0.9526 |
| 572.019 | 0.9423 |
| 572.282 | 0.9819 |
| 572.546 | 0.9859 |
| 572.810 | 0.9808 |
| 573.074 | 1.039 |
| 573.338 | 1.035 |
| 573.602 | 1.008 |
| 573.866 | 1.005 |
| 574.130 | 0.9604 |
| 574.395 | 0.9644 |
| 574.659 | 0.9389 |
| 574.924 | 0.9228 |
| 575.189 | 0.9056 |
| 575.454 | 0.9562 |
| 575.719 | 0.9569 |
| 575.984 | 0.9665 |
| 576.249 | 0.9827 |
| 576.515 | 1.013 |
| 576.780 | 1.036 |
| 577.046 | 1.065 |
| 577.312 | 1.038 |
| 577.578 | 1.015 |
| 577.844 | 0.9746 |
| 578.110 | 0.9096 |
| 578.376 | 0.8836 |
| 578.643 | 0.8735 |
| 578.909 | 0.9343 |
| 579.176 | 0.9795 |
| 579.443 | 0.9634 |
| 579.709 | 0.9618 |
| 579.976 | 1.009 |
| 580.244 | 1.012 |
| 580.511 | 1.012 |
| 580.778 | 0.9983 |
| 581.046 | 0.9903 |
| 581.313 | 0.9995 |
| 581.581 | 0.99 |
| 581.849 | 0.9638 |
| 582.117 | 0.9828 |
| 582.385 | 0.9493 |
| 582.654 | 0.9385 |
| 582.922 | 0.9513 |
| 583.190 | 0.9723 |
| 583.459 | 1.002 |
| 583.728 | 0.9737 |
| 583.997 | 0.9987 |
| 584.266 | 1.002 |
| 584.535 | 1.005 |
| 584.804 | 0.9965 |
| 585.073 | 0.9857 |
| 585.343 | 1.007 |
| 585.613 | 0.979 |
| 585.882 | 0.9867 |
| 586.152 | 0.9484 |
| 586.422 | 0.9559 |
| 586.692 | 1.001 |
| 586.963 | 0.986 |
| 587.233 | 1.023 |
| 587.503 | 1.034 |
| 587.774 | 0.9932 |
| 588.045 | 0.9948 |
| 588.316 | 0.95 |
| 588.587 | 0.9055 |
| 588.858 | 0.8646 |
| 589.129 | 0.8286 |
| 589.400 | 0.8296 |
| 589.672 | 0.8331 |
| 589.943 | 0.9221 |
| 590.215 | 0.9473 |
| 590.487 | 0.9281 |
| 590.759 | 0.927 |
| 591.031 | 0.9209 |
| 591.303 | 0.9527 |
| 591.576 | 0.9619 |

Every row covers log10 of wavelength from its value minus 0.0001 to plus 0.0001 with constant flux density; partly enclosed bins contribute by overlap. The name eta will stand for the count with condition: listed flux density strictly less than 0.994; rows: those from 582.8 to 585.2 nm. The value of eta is 4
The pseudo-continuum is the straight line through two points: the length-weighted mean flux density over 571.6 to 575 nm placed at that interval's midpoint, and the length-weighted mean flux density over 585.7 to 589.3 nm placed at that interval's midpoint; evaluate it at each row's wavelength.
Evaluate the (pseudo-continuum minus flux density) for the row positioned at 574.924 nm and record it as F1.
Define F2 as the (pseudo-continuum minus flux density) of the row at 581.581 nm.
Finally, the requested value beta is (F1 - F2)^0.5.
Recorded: 0.28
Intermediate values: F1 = 0.05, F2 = -0.023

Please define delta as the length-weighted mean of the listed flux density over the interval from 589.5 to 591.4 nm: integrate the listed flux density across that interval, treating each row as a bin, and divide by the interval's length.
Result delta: 0.92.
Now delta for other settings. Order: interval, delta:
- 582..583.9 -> 0.97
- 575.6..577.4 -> 1.01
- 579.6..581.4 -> 1.00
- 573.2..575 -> 0.98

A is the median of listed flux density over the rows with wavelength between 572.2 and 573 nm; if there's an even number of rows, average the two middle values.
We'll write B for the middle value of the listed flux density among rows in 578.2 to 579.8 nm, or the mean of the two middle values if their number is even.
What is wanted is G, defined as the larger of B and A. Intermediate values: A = 0.982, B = 0.95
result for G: 0.98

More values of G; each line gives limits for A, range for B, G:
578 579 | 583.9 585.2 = 1.00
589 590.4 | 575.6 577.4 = 1.01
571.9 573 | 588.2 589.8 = 0.98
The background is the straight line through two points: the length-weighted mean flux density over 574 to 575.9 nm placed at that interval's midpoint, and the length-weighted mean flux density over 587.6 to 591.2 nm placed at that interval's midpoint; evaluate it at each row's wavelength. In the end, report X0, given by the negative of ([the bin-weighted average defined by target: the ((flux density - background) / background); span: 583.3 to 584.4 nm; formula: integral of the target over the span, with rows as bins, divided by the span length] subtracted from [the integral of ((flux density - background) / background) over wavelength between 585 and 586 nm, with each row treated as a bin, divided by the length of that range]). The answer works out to 0.00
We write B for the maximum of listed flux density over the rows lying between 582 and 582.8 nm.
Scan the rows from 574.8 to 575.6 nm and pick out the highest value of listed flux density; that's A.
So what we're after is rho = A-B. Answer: -0.027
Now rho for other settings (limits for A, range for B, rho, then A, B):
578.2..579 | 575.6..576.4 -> -0.048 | 0.9343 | 0.9827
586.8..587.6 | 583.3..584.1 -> 0.032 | 1.034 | 1.002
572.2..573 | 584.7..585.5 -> -0.021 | 0.9859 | 1.007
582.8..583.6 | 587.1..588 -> -0.032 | 1.002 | 1.034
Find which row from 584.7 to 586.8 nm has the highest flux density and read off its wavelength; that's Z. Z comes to 585.343 nm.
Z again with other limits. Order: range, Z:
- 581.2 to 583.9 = 583.459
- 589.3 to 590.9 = 590.215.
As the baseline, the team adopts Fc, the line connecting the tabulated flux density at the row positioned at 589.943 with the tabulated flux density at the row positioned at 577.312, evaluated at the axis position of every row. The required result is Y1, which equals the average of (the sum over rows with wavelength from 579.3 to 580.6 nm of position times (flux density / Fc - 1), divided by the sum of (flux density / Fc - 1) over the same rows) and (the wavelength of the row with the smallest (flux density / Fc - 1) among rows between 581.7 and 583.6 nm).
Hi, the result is 581.11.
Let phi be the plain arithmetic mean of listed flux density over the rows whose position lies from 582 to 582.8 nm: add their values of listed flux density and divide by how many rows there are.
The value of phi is 0.96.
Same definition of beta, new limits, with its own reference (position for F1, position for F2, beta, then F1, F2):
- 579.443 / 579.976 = 0.22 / 0.01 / -0.040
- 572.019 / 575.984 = 0.17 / 0.04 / 0.009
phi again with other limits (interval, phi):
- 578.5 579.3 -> 0.93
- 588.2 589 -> 0.91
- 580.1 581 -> 1.01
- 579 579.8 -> 0.97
